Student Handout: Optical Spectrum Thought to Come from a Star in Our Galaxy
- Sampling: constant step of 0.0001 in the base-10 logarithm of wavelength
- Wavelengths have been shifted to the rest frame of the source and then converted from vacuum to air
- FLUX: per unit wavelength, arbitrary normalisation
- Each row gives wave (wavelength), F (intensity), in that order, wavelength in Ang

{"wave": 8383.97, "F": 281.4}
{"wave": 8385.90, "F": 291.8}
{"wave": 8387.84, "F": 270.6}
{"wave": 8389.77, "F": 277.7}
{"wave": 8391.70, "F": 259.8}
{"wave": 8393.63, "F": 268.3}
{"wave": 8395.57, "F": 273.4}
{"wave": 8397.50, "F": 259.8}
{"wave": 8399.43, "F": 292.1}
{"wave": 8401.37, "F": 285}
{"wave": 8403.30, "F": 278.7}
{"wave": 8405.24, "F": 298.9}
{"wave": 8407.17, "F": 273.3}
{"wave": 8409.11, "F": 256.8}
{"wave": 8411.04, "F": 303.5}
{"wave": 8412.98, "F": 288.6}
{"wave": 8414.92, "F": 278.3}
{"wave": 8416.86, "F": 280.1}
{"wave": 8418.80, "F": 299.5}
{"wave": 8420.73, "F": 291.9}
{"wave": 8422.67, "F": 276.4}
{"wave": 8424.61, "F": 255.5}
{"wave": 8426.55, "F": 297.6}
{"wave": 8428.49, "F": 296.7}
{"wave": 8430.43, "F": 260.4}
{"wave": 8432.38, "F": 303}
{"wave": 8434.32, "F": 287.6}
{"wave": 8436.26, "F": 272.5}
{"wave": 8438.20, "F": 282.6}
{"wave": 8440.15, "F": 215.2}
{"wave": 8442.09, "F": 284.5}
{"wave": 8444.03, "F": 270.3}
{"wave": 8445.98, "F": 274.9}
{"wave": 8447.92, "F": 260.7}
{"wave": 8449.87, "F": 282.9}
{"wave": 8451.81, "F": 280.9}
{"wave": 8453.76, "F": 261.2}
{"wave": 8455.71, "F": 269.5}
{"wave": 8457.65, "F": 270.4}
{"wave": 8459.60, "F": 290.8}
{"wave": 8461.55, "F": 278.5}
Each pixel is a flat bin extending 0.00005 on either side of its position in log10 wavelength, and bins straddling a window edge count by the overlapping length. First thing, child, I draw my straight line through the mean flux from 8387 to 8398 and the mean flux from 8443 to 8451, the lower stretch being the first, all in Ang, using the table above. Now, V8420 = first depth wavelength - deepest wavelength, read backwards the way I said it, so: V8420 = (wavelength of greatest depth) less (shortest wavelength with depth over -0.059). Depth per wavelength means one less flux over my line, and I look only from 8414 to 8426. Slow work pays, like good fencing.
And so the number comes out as 9.7 Ang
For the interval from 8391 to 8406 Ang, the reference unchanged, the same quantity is 5.8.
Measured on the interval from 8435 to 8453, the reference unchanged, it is 3.9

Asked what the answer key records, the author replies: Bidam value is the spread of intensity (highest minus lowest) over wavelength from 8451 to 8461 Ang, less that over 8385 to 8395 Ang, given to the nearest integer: -2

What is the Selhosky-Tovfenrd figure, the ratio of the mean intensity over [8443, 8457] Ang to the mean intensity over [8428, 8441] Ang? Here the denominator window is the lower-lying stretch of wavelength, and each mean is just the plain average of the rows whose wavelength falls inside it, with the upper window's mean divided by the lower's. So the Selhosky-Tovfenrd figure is 0.99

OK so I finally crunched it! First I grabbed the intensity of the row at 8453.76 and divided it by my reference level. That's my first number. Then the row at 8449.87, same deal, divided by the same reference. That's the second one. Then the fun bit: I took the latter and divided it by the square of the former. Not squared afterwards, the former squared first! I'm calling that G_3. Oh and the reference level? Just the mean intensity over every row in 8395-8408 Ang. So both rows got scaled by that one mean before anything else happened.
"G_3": 1.16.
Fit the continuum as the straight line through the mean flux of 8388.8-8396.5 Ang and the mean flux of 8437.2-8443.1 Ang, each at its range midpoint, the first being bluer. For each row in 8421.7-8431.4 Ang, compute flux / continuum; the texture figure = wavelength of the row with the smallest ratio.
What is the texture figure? 8424.61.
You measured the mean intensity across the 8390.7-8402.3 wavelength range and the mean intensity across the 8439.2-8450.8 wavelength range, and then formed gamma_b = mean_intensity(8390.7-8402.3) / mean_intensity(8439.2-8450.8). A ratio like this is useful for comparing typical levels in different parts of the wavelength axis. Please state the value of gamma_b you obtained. 1.03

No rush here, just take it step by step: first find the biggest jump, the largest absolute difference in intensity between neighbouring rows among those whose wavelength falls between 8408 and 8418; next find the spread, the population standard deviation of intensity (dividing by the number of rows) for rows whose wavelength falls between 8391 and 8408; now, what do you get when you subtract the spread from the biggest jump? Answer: 34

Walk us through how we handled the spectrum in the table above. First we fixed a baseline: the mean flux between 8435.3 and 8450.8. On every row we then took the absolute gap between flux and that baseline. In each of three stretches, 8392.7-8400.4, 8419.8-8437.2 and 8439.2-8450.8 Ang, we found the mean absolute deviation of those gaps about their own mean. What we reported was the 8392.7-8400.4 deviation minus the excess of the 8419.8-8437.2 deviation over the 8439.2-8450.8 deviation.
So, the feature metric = 10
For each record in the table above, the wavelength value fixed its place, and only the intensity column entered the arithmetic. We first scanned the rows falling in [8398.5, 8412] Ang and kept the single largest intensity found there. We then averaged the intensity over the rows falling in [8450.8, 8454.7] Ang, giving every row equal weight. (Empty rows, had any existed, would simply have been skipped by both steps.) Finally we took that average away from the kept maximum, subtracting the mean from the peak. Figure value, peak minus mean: 32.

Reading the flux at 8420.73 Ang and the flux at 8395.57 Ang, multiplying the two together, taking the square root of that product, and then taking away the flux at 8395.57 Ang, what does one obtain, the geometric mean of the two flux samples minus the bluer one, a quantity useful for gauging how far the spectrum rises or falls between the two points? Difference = 9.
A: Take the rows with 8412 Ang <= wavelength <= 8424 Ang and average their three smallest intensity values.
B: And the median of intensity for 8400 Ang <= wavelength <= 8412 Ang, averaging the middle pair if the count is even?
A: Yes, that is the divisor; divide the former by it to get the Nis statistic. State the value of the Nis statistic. 0.99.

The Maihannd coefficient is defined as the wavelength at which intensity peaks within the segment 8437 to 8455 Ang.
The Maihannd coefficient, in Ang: 8442.09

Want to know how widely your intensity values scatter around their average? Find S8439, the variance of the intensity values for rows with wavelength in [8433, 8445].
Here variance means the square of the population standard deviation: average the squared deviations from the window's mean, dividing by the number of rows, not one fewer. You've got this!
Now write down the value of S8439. 613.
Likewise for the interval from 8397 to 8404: 144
